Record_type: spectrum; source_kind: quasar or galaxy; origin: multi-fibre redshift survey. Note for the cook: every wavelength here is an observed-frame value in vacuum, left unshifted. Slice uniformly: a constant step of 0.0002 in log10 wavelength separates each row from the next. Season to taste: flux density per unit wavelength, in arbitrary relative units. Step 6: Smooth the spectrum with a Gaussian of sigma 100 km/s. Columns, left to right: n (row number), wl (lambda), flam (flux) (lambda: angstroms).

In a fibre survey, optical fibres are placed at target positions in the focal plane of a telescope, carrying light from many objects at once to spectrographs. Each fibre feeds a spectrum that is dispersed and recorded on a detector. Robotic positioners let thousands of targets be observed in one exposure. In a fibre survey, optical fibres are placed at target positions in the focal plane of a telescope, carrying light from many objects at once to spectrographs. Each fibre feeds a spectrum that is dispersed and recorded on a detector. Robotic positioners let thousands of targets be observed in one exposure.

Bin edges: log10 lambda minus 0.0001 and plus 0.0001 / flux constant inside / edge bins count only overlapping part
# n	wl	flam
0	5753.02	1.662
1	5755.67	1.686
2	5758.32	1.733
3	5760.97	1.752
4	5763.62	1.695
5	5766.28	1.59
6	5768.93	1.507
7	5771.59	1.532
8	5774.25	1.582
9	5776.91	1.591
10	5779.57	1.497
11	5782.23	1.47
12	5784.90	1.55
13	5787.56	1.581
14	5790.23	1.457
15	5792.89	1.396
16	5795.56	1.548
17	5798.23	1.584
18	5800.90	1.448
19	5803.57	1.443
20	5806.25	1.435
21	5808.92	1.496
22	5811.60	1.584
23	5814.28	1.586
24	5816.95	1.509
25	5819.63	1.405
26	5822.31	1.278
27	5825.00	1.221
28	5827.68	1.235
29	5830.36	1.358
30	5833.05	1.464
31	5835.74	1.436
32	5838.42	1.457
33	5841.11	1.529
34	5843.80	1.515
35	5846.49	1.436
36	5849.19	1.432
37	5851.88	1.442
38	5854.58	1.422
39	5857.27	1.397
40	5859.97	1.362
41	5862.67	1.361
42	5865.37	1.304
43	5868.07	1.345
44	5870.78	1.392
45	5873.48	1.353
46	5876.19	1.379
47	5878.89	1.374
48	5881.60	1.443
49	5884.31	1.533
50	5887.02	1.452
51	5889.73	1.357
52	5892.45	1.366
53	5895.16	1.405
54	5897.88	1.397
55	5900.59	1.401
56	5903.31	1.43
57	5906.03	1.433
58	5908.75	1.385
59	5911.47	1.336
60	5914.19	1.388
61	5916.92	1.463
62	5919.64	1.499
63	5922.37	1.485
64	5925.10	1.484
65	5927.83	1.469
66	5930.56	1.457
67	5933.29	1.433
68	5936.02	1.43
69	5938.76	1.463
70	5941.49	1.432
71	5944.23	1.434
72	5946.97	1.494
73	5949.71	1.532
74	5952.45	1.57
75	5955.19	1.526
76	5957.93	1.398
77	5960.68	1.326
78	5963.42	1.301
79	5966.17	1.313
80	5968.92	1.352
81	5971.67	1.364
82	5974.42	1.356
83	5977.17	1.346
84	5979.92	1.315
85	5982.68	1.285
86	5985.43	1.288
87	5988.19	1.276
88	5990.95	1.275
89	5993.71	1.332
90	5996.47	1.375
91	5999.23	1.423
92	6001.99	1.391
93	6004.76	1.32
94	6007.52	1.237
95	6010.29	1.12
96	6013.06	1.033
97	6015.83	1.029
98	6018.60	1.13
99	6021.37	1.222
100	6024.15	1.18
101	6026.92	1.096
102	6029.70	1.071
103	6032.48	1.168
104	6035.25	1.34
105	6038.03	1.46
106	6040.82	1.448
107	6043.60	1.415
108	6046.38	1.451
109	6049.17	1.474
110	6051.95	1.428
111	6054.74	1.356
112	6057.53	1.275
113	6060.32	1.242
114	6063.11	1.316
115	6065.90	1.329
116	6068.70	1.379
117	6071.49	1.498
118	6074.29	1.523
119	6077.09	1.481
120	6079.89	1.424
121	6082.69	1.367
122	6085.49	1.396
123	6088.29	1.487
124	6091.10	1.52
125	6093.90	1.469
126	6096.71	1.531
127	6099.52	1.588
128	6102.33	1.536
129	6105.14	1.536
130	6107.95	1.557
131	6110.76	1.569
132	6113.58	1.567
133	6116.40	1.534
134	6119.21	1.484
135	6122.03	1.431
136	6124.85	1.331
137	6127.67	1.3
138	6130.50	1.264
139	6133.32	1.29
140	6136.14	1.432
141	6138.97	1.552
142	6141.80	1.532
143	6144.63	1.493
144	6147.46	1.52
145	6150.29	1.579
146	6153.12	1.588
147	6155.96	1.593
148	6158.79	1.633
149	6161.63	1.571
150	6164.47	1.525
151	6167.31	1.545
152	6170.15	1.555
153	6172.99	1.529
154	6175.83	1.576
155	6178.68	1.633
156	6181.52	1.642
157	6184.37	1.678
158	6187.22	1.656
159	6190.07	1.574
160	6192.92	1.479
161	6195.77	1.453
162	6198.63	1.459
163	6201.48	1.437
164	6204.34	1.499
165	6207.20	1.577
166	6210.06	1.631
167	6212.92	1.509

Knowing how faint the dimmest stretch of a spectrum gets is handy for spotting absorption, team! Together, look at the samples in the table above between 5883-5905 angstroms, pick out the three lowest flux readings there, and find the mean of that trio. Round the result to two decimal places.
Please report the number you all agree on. 1.37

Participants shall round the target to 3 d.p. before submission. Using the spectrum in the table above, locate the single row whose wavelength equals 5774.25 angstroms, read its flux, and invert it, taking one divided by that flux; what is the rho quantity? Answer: 0.632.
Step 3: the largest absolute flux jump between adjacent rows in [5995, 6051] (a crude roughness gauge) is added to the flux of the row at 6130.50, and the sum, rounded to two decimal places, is 1.44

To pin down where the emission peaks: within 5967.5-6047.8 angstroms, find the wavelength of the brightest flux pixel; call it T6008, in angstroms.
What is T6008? 6038.03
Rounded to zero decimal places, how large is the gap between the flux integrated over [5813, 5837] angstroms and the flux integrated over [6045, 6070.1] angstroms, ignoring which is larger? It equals 1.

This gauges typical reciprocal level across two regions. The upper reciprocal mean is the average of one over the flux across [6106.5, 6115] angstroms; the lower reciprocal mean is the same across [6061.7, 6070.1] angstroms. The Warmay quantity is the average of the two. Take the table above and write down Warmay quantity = 0.693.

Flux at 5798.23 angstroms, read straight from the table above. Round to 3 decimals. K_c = 1.584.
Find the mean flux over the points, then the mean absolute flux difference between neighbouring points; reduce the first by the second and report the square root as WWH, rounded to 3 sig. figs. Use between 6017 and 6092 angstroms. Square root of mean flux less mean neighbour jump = 1.14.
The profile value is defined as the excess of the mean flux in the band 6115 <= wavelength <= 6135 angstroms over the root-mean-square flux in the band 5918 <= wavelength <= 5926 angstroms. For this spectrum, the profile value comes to -0.11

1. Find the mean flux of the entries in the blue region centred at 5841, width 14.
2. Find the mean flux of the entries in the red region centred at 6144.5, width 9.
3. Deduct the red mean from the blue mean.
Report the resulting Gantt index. -0.04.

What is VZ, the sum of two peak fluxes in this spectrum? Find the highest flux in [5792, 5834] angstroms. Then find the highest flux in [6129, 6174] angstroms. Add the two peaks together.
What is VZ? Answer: 3.22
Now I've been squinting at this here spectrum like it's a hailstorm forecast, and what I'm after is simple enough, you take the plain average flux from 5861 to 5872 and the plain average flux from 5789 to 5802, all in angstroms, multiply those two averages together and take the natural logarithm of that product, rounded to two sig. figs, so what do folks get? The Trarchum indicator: 0.70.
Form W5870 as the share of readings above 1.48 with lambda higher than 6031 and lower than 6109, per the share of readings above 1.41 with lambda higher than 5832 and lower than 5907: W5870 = 0.7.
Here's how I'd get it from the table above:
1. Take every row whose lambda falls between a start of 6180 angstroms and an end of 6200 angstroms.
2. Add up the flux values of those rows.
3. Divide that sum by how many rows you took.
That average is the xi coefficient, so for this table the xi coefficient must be 1.56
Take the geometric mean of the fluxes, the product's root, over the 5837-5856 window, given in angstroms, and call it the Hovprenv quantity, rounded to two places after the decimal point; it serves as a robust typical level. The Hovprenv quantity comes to 1.46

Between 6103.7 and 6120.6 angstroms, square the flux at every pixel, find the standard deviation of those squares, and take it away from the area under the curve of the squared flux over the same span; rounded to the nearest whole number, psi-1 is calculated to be 40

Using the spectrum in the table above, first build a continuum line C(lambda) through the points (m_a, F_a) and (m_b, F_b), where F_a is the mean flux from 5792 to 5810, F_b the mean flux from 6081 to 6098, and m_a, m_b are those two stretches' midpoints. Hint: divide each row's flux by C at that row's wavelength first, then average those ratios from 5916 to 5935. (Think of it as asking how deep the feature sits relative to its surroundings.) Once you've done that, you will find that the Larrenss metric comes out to 0.999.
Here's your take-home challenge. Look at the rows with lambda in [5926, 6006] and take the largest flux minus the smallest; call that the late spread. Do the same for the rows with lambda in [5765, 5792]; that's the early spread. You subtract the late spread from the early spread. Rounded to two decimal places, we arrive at -0.16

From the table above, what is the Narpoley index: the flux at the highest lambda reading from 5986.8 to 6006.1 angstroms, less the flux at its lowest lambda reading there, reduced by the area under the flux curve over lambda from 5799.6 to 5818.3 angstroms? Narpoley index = -28.0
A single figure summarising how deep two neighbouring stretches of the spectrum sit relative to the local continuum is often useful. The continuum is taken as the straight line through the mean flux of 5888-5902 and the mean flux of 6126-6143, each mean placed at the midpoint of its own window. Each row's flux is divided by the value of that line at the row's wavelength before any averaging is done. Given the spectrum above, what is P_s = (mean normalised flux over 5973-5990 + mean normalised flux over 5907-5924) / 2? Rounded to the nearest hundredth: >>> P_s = 0.99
